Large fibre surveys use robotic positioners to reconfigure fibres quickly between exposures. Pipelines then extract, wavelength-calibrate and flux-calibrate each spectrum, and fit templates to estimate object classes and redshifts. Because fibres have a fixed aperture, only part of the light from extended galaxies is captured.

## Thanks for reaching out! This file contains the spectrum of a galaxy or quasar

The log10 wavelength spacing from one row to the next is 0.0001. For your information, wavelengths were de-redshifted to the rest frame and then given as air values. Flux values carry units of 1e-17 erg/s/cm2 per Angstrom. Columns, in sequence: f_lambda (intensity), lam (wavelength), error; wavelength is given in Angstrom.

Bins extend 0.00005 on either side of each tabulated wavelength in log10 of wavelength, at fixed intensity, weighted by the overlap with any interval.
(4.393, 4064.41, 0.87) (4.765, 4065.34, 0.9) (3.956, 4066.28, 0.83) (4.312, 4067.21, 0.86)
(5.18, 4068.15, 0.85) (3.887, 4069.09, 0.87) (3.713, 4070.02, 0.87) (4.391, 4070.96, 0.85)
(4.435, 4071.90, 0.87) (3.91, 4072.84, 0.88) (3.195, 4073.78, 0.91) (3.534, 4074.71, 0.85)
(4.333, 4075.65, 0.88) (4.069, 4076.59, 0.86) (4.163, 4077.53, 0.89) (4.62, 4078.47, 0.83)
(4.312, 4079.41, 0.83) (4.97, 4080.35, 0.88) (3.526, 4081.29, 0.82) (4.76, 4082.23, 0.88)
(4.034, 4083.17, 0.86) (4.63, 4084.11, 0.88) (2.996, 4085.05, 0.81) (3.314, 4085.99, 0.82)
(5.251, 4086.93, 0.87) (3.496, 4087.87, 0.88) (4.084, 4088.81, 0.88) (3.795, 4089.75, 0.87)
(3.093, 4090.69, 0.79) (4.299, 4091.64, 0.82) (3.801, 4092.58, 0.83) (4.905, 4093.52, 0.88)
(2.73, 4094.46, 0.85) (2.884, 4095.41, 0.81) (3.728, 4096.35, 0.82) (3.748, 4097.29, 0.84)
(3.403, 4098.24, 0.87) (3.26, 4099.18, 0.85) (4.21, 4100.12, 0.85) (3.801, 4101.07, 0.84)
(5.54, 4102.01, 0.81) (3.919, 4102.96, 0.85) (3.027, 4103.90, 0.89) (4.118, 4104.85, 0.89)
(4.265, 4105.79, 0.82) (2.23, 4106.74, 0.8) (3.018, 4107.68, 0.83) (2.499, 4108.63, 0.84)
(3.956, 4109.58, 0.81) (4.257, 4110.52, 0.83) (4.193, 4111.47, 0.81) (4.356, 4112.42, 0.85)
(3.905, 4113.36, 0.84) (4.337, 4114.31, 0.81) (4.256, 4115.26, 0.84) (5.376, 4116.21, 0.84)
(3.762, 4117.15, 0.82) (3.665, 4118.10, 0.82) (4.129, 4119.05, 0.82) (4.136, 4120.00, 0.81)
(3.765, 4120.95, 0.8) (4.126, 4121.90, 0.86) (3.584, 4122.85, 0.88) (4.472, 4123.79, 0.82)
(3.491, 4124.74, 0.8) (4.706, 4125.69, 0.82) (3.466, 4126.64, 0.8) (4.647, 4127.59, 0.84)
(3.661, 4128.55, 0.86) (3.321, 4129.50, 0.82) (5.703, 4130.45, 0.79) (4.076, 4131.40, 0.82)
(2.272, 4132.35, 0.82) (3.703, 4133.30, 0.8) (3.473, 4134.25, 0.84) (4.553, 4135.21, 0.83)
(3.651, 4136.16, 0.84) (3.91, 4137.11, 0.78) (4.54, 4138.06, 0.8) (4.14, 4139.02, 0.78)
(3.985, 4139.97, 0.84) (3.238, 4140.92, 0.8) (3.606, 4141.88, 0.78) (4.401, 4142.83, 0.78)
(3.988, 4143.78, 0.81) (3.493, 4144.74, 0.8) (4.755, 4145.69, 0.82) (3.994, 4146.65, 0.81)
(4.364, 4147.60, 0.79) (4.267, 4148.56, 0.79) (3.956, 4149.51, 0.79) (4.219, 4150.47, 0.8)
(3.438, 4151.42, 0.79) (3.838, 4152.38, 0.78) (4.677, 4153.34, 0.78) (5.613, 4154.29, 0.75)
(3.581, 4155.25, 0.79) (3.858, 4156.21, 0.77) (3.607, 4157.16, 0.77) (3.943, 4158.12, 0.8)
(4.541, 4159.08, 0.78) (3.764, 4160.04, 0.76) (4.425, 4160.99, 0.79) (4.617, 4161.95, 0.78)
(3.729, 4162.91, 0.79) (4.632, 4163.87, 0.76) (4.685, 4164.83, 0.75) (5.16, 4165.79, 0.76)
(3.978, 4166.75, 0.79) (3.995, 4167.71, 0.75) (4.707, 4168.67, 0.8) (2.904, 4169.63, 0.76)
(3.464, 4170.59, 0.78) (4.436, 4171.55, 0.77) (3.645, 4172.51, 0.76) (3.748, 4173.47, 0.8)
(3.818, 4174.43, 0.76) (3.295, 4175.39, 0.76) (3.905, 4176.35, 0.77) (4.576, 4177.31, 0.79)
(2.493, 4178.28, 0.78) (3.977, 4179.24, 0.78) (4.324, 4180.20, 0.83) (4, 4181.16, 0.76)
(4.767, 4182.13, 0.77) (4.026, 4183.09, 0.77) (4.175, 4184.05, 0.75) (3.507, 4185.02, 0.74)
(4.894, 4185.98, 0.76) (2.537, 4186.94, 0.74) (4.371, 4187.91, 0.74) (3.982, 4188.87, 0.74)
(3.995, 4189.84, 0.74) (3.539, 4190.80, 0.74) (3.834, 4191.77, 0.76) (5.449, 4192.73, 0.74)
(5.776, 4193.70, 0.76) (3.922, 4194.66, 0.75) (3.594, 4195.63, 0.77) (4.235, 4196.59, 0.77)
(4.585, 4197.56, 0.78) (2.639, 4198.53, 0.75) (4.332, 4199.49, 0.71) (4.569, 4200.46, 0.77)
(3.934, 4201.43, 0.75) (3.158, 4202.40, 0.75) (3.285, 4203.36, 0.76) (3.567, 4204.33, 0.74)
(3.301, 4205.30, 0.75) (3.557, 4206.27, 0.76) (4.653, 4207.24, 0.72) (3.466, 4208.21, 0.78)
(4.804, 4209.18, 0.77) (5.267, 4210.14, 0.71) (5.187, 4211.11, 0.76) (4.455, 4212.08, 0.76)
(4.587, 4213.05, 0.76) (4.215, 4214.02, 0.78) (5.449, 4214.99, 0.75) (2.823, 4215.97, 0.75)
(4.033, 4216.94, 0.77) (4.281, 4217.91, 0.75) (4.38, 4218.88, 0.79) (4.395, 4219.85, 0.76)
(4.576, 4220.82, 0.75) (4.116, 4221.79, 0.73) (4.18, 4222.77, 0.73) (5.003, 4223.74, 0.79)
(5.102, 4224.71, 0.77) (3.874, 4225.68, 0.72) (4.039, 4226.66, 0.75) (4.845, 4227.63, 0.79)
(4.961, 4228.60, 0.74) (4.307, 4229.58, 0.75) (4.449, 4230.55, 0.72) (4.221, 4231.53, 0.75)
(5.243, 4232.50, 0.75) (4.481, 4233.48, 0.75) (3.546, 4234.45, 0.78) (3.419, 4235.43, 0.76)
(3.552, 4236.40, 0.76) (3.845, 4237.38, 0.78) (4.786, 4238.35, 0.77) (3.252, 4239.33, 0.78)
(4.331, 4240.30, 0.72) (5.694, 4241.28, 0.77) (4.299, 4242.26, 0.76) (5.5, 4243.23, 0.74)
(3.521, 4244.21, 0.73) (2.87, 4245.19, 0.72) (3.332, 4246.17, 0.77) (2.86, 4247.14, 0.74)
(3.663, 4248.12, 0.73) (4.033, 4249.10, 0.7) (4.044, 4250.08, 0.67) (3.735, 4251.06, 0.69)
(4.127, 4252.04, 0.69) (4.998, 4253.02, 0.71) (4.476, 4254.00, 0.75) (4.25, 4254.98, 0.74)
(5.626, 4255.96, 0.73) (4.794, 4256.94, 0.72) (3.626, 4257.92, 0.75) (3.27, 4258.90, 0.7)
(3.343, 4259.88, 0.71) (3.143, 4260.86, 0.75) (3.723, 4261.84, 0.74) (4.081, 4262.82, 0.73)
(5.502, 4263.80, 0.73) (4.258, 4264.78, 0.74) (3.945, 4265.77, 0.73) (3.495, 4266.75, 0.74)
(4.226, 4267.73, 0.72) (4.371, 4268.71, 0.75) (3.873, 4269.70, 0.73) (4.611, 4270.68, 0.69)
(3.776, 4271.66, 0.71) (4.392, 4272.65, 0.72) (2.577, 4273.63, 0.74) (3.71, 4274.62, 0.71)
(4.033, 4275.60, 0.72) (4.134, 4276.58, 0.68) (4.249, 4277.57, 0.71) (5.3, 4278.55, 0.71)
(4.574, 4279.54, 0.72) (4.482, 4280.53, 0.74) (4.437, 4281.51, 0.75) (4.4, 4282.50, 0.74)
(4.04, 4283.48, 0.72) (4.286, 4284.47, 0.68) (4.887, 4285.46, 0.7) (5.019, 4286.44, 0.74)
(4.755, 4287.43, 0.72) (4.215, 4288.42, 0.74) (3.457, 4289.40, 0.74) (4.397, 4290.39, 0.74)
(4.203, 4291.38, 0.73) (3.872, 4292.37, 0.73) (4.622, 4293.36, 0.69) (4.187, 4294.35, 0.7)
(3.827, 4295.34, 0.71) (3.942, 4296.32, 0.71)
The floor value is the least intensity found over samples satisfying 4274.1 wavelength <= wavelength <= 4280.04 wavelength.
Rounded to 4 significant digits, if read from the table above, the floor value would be 3.710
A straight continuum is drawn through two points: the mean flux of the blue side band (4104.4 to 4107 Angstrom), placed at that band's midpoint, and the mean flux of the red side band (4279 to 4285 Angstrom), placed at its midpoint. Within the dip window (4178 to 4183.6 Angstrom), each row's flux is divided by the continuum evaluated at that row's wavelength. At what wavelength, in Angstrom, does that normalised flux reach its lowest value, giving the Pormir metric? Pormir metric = 4178.28 Angstrom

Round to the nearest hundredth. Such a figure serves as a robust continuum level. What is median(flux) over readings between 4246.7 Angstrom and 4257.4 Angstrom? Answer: 4.13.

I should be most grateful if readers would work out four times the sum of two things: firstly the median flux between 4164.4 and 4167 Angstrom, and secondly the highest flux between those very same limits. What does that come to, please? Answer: 39.4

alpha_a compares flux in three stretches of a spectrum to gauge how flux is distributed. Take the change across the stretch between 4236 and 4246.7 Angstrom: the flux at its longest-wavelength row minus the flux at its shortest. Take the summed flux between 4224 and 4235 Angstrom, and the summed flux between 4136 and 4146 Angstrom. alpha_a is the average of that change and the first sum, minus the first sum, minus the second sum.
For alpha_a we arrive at -68.4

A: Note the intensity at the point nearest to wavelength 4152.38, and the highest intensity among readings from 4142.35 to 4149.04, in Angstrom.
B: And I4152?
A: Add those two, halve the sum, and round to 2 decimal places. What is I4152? 4.30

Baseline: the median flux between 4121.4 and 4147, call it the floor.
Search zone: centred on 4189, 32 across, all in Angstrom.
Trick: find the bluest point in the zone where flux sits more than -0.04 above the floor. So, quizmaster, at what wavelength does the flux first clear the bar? 4177.31 Angstrom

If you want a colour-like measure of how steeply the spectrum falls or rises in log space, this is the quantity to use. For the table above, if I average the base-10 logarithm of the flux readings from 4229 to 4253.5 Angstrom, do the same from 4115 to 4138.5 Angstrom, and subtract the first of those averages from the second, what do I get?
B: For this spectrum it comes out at -0.007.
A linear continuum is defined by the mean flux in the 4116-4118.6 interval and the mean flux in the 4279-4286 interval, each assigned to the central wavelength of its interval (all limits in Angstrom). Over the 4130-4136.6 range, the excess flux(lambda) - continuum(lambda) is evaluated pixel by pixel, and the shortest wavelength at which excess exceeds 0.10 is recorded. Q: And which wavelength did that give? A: 4130.45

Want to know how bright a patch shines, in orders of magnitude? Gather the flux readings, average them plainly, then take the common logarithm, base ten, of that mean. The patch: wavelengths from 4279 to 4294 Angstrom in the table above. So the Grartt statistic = 0.641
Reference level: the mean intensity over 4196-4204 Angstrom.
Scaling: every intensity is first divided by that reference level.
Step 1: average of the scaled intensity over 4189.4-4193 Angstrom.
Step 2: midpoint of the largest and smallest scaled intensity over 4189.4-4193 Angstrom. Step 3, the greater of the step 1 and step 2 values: 1.17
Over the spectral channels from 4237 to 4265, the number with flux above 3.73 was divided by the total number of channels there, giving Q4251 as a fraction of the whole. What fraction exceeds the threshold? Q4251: 0.62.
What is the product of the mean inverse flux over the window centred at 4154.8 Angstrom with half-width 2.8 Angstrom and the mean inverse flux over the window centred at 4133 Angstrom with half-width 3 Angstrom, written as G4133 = 0.067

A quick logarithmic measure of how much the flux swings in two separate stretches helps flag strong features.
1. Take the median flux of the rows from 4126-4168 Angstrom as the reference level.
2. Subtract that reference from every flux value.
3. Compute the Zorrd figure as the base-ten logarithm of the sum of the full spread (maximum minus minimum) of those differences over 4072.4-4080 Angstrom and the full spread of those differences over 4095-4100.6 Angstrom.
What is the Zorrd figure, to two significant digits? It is 0.44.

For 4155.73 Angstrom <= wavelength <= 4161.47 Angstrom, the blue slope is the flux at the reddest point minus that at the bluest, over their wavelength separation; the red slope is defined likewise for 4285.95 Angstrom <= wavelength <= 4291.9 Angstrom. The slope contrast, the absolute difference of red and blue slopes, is 0.28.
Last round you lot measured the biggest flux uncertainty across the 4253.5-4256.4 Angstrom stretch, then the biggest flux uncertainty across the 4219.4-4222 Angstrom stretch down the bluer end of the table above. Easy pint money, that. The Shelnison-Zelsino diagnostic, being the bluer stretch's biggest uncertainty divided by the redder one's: 1.01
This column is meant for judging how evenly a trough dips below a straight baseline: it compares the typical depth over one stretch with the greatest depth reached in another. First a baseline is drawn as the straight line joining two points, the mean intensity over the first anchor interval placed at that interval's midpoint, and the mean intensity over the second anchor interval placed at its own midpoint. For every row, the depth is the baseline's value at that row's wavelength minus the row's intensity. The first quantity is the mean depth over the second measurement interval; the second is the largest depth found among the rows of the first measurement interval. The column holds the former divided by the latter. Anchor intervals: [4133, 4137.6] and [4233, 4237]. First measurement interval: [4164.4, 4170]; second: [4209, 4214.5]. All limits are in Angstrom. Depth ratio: -1.1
